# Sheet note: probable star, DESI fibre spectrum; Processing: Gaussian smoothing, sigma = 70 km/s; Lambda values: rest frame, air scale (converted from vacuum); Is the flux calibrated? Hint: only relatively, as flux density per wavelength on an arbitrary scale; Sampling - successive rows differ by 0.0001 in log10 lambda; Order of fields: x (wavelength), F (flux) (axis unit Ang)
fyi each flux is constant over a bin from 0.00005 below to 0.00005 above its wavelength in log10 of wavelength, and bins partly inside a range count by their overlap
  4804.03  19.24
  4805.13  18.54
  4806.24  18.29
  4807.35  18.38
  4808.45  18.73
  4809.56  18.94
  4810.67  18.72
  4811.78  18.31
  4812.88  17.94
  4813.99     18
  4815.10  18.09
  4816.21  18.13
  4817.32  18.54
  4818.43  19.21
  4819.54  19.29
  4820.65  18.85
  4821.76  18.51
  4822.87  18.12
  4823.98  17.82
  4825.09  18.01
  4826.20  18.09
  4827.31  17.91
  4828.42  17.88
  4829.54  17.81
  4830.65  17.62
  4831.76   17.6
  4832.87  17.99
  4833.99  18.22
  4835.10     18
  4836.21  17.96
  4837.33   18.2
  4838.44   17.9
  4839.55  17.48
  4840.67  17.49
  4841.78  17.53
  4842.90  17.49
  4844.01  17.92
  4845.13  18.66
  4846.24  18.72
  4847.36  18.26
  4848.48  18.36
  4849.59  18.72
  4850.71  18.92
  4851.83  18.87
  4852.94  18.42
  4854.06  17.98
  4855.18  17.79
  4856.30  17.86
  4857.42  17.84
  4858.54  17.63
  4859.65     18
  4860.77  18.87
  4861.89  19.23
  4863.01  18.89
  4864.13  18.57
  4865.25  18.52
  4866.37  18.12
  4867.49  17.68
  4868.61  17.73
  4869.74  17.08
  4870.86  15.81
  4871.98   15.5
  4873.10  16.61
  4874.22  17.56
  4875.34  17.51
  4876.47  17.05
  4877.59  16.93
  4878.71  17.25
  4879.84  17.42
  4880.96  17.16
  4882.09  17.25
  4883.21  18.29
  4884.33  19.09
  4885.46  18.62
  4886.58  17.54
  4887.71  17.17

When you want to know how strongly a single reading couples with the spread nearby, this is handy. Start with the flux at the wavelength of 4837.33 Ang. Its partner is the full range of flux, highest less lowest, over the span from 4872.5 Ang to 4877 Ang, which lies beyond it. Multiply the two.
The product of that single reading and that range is 17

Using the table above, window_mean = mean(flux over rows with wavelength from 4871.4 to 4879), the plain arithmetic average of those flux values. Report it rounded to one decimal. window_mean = 16.9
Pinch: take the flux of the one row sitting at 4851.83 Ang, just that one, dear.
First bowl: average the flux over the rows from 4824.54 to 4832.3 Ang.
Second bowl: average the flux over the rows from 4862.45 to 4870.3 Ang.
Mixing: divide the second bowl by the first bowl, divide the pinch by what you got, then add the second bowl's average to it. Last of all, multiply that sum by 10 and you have 367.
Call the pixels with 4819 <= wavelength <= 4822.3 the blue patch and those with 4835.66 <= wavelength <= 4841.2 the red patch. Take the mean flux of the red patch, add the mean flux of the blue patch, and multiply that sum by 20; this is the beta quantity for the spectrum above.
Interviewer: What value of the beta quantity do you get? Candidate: 734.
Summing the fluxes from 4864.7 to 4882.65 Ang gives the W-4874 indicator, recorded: 275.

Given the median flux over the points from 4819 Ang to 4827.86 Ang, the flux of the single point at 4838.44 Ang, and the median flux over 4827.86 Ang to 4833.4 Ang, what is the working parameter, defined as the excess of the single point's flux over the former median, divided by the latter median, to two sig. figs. -0.012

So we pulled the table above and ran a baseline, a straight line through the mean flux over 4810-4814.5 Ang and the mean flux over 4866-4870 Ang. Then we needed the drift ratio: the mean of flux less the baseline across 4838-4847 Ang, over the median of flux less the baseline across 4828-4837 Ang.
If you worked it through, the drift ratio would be 0.2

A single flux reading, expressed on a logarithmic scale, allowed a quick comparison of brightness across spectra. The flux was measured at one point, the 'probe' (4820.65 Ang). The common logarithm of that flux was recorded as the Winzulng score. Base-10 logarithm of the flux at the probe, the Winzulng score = 1.28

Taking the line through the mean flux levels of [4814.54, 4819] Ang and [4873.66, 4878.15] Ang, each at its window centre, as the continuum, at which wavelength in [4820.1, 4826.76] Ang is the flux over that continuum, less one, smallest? 4823.98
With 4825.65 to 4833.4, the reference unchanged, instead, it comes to 4830.65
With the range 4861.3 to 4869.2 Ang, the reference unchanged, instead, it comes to 4867.49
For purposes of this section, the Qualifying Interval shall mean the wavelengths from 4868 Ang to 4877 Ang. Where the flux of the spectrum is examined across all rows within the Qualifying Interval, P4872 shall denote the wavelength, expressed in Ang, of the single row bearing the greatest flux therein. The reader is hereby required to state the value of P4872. 4868.61 Ang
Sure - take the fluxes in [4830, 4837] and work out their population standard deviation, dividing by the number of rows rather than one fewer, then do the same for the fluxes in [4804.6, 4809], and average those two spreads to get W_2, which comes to 0.19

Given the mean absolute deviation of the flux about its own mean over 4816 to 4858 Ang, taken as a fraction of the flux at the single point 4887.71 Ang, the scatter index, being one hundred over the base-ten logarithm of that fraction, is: -61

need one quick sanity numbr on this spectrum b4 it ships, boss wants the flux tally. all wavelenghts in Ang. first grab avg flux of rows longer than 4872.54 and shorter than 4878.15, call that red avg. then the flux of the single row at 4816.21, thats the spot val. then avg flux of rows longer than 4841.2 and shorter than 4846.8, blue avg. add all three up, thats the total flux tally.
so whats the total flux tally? 53.3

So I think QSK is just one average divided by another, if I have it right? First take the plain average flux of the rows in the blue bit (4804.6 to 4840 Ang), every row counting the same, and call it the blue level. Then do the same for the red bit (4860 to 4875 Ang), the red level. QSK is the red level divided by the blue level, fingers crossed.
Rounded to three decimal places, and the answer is 0.972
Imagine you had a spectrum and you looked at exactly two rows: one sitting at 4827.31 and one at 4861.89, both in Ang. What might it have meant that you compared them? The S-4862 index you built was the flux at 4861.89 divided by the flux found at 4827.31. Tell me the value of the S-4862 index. 1.07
